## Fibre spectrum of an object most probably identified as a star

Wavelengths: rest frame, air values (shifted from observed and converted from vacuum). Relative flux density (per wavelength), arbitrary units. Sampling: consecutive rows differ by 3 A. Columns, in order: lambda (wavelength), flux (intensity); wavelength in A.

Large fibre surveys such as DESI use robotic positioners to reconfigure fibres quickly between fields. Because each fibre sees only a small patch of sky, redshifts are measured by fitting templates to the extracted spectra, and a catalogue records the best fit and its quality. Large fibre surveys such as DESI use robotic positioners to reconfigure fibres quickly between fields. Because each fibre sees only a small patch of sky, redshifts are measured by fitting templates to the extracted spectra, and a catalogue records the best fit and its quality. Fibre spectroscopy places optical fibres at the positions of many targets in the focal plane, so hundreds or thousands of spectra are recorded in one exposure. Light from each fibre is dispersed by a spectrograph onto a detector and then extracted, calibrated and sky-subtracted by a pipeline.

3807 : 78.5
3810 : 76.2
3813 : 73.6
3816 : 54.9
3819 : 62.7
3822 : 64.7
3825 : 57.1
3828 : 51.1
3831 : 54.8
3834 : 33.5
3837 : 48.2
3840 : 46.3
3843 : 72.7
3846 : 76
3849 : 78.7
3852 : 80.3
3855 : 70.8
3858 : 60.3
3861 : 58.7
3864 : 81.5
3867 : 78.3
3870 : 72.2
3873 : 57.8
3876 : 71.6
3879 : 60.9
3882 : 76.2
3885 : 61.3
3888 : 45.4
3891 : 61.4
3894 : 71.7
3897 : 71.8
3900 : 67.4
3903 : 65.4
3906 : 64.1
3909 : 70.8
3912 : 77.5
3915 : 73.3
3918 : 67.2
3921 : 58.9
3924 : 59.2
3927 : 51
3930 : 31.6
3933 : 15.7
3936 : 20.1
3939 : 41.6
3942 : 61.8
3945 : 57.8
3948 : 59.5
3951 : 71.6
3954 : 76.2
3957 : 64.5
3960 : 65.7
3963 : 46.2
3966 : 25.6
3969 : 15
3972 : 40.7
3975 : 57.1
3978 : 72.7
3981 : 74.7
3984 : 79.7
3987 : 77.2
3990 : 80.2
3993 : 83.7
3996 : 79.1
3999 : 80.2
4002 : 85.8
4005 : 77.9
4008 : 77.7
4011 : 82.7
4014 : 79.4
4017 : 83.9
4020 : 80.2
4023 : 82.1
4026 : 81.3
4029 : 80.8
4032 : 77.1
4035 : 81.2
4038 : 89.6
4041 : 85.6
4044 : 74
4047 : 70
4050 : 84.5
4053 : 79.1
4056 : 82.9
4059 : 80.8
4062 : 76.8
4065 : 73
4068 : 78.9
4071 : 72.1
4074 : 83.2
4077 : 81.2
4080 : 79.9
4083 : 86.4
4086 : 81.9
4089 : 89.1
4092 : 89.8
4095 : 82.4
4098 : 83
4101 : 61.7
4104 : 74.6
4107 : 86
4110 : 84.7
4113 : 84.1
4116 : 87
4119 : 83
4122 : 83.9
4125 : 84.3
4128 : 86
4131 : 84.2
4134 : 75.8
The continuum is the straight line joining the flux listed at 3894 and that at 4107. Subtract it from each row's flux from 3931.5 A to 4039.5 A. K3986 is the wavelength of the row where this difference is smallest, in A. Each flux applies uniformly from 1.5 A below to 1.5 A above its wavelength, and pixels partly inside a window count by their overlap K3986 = 3969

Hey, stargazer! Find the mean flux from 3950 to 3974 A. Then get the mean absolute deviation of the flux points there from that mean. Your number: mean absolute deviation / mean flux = 0.37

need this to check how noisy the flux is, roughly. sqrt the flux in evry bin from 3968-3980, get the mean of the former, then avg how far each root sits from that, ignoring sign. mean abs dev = 1.5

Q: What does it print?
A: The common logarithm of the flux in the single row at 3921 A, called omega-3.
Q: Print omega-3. 1.77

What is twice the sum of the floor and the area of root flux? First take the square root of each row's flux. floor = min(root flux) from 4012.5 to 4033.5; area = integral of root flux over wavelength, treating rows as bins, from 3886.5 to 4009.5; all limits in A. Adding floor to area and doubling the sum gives 1918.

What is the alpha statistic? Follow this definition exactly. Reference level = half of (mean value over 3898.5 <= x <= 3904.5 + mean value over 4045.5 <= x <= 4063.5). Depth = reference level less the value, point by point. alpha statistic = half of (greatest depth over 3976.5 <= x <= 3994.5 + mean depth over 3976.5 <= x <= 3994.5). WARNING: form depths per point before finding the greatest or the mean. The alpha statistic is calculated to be -2.7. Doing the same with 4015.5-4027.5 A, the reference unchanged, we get -8.3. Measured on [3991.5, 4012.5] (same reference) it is -6.6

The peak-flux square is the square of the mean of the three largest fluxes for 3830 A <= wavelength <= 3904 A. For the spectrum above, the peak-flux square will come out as 6427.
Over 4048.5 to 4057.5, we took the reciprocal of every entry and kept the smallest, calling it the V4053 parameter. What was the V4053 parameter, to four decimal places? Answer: 0.0118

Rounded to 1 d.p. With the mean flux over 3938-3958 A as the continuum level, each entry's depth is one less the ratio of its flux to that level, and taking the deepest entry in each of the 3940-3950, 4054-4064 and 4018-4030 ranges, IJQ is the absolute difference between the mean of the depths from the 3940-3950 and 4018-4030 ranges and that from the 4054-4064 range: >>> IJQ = 0.1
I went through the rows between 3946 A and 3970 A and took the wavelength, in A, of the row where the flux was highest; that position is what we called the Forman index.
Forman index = 3954 A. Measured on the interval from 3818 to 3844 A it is 3843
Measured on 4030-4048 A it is 4038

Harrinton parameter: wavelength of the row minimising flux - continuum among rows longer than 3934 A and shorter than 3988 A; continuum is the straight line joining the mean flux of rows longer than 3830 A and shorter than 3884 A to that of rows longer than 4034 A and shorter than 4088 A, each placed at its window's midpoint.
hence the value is 3969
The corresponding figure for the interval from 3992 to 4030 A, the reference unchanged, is 4008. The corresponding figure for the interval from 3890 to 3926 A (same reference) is 3921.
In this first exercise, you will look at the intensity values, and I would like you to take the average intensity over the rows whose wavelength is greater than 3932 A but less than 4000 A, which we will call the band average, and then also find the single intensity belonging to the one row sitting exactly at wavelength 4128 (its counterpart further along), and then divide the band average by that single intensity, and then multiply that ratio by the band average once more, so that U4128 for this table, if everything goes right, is 40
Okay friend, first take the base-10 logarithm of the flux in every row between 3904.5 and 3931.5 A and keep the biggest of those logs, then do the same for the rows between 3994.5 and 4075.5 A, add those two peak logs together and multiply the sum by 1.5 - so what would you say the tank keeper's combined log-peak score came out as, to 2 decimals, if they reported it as 5.76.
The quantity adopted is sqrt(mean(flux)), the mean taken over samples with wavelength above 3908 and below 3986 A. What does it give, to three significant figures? 7.43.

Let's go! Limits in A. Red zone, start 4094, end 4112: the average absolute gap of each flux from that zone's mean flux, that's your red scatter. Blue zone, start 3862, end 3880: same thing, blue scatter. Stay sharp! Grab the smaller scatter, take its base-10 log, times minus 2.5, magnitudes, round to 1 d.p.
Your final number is -2.1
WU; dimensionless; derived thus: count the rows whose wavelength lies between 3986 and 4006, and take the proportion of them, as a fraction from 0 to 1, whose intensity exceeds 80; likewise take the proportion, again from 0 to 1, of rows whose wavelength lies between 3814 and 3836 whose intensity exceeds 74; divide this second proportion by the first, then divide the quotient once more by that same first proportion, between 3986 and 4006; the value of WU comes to 0.00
